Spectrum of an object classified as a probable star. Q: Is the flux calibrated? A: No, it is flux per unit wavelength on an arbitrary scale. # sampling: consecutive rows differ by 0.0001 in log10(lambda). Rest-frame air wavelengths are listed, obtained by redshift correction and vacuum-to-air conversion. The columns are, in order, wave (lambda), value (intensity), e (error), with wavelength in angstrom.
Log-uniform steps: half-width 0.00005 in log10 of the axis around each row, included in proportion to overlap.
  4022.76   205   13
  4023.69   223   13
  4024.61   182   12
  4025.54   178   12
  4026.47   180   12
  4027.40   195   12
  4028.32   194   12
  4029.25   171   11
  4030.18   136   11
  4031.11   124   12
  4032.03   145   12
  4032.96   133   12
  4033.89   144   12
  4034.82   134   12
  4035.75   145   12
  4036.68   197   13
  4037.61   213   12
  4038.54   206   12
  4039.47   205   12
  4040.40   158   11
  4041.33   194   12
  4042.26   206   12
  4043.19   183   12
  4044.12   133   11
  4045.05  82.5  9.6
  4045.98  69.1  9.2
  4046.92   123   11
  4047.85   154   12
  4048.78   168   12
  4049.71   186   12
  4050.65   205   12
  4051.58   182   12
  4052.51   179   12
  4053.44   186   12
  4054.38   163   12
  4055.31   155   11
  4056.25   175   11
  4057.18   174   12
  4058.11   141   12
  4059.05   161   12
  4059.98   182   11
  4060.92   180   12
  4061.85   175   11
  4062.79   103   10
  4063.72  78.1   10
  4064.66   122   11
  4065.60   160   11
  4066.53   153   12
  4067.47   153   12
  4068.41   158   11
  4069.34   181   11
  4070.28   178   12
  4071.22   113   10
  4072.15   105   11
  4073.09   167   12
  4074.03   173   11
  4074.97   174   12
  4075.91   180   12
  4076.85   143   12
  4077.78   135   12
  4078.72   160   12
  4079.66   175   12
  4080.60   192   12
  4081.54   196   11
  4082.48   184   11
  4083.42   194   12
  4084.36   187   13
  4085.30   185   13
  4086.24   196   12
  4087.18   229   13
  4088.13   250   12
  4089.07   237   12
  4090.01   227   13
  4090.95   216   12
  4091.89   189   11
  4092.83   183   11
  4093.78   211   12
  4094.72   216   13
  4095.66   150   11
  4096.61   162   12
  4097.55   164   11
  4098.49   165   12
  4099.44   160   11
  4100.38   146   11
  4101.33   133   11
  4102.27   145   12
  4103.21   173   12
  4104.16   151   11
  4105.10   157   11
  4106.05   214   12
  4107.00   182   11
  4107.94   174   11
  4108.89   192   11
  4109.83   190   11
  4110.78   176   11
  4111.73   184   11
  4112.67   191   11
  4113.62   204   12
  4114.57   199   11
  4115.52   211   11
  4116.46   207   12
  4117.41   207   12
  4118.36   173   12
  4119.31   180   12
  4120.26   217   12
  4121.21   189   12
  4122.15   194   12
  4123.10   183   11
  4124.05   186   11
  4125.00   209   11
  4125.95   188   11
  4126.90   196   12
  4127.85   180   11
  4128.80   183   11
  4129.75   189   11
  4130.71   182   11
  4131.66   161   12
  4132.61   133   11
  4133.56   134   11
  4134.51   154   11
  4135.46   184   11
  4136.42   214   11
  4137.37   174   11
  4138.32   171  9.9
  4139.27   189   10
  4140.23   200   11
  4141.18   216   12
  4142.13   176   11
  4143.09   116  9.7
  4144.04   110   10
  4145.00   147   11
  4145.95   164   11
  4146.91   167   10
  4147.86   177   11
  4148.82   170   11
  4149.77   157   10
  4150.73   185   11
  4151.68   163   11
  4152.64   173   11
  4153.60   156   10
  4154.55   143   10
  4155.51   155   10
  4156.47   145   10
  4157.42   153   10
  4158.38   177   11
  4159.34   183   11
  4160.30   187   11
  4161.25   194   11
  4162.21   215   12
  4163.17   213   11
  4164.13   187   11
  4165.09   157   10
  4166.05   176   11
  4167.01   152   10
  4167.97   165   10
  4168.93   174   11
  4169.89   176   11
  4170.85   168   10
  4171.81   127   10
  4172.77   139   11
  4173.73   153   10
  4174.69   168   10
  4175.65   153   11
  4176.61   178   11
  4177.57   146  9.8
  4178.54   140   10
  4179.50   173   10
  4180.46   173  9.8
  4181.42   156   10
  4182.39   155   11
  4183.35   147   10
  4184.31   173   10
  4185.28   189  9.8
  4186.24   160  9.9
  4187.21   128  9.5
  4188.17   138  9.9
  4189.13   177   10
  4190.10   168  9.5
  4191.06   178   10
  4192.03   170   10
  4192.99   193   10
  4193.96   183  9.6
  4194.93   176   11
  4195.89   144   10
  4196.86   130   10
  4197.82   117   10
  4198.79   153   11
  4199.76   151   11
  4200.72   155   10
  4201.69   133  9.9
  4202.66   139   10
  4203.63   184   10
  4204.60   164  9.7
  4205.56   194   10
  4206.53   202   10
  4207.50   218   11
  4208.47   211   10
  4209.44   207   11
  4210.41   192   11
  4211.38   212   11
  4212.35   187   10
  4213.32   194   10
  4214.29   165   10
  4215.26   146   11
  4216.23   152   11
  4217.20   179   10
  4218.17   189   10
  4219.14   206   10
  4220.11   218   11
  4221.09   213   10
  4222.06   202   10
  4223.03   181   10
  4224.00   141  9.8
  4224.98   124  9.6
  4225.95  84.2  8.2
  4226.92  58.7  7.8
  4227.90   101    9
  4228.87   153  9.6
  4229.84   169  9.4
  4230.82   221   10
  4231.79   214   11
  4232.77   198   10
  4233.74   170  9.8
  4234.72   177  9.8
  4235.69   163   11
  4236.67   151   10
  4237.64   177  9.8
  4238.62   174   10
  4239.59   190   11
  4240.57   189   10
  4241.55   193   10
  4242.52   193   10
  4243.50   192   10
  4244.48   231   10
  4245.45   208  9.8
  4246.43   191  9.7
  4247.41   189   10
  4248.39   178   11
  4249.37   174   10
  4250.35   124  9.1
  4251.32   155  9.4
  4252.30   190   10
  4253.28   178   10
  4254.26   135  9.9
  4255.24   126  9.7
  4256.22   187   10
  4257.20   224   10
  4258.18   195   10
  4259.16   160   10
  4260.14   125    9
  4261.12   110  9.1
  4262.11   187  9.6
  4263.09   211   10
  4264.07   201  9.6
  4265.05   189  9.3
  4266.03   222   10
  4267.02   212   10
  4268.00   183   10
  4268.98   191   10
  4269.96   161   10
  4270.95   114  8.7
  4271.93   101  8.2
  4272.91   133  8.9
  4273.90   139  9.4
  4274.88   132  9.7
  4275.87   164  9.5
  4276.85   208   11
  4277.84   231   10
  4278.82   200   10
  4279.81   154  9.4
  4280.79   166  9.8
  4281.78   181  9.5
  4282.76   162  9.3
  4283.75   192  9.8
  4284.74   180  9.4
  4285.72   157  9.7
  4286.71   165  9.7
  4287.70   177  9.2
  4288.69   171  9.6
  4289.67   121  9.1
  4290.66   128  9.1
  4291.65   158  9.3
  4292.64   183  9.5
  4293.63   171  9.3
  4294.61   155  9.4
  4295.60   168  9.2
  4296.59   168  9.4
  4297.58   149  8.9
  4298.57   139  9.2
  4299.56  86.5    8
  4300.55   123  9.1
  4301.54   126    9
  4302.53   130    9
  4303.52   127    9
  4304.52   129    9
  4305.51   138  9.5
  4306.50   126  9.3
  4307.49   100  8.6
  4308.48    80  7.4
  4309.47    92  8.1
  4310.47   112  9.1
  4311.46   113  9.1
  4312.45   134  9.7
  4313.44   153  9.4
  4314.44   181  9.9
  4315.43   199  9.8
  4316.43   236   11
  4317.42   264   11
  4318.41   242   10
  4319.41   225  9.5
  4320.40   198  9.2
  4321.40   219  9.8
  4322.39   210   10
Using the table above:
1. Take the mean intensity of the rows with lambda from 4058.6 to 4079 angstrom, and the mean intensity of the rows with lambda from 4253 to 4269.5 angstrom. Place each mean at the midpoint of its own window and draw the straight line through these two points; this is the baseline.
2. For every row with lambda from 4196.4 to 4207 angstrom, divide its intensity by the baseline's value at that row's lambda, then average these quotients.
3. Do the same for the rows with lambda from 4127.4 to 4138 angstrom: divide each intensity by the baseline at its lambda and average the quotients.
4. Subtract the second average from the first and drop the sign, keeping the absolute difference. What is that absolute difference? 0.15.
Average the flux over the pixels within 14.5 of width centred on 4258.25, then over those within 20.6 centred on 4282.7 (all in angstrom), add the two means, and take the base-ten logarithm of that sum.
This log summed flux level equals 2.53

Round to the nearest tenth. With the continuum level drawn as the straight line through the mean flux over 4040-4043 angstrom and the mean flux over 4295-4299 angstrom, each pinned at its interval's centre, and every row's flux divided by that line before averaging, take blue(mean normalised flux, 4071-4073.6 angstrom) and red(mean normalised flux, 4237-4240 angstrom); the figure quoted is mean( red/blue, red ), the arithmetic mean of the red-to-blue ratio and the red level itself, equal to 1.3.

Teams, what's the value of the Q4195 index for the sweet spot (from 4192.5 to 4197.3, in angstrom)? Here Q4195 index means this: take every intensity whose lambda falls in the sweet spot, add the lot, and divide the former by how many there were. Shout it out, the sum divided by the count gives 165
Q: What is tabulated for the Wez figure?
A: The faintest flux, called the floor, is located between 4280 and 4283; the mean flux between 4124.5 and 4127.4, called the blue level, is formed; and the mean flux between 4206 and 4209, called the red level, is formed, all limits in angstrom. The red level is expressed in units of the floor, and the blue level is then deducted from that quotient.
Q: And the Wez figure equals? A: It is -196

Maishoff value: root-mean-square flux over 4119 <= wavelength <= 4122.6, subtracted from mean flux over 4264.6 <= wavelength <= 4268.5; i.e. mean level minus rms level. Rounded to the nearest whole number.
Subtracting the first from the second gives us 6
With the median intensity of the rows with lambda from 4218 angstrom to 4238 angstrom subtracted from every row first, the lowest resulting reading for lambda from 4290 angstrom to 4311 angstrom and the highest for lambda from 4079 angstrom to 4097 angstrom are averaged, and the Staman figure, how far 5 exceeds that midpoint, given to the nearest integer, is 17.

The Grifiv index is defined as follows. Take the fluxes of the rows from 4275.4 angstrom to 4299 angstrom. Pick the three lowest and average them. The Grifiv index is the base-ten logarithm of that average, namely 2.11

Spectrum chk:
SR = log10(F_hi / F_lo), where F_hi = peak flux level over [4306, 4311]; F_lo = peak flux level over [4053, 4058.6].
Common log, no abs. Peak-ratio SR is -0.17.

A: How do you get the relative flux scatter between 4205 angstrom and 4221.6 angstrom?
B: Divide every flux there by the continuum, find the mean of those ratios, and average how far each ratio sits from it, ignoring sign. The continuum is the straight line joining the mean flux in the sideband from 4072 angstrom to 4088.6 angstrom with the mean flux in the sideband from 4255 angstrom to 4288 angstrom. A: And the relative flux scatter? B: 0.096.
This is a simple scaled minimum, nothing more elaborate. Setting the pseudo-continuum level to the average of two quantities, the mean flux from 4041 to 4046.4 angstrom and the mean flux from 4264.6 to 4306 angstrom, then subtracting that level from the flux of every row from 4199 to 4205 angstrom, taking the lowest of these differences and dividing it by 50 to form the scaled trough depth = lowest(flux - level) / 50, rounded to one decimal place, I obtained -0.4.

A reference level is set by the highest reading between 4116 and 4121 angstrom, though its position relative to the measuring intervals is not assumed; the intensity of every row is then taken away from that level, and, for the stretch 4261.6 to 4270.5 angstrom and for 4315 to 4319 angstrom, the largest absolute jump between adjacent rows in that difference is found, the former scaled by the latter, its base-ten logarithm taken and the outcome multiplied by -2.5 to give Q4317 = 0.1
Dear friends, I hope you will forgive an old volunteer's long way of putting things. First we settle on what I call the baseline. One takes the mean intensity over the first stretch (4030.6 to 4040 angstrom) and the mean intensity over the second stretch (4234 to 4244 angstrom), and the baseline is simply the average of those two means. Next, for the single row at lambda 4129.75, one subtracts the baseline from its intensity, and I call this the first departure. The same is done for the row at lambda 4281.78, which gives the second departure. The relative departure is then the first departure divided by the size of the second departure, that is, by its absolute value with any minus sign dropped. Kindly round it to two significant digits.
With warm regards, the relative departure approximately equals 1.9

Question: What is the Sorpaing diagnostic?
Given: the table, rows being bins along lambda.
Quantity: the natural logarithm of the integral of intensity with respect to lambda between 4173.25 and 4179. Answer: 6.80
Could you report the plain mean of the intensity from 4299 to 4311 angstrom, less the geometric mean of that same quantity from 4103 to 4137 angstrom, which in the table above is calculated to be -69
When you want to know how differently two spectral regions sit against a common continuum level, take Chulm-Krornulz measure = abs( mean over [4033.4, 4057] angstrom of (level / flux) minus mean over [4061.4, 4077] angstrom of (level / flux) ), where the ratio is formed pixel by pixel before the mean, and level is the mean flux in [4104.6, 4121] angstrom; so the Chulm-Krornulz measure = 0.13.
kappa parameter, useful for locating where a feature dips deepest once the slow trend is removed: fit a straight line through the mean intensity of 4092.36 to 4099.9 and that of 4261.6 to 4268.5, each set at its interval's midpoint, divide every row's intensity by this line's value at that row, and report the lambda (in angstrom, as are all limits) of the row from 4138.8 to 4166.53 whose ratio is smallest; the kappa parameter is 4144.04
